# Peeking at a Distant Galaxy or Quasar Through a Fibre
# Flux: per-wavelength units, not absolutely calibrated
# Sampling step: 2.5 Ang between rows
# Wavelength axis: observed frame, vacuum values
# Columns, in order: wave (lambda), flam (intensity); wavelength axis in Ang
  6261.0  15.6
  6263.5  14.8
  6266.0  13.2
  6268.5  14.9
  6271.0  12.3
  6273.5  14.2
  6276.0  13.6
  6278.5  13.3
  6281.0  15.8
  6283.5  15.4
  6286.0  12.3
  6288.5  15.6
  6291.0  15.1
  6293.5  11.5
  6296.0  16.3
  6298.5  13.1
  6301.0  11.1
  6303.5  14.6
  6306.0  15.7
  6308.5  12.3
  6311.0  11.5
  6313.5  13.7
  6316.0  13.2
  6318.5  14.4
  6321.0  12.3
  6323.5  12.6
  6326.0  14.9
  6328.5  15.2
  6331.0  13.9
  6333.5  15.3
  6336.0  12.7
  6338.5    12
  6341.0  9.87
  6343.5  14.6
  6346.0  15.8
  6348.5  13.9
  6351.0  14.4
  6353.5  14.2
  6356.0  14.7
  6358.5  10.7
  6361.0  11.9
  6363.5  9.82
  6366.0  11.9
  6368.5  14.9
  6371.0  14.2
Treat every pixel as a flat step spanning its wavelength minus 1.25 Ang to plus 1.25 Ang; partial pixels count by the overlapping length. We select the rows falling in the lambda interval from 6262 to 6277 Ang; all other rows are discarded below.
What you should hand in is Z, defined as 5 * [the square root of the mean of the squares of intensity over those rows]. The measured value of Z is 69.3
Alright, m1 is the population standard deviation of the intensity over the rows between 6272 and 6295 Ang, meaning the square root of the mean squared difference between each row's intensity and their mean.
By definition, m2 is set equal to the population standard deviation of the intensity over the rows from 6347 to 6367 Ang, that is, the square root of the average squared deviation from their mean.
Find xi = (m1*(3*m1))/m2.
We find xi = 3.6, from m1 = 1.44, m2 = 1.7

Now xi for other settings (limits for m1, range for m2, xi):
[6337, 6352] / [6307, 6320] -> 11.2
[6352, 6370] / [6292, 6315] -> 5.9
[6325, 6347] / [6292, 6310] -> 5.3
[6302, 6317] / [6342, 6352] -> 8.3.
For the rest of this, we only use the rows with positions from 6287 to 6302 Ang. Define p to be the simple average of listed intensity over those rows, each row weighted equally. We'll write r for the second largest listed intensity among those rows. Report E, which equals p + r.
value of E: 29.4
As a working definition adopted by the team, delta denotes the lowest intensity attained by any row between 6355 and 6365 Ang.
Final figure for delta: 9.82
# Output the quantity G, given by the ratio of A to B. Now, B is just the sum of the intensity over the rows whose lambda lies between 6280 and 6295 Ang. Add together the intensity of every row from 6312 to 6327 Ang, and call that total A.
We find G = 0.95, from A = 81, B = 85.7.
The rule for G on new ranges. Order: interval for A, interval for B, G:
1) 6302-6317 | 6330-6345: 1.03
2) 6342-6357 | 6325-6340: 1.04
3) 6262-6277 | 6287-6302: 1.00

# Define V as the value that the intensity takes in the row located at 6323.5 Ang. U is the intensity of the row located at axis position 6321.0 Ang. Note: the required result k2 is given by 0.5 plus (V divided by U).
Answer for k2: 1.52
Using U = 12.3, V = 12.6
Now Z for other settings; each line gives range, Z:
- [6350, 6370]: 64.7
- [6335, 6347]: 65.8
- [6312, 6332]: 69.0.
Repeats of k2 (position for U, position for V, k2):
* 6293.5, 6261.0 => 1.86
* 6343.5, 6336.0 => 1.37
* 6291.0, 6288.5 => 1.53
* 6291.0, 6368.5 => 1.49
